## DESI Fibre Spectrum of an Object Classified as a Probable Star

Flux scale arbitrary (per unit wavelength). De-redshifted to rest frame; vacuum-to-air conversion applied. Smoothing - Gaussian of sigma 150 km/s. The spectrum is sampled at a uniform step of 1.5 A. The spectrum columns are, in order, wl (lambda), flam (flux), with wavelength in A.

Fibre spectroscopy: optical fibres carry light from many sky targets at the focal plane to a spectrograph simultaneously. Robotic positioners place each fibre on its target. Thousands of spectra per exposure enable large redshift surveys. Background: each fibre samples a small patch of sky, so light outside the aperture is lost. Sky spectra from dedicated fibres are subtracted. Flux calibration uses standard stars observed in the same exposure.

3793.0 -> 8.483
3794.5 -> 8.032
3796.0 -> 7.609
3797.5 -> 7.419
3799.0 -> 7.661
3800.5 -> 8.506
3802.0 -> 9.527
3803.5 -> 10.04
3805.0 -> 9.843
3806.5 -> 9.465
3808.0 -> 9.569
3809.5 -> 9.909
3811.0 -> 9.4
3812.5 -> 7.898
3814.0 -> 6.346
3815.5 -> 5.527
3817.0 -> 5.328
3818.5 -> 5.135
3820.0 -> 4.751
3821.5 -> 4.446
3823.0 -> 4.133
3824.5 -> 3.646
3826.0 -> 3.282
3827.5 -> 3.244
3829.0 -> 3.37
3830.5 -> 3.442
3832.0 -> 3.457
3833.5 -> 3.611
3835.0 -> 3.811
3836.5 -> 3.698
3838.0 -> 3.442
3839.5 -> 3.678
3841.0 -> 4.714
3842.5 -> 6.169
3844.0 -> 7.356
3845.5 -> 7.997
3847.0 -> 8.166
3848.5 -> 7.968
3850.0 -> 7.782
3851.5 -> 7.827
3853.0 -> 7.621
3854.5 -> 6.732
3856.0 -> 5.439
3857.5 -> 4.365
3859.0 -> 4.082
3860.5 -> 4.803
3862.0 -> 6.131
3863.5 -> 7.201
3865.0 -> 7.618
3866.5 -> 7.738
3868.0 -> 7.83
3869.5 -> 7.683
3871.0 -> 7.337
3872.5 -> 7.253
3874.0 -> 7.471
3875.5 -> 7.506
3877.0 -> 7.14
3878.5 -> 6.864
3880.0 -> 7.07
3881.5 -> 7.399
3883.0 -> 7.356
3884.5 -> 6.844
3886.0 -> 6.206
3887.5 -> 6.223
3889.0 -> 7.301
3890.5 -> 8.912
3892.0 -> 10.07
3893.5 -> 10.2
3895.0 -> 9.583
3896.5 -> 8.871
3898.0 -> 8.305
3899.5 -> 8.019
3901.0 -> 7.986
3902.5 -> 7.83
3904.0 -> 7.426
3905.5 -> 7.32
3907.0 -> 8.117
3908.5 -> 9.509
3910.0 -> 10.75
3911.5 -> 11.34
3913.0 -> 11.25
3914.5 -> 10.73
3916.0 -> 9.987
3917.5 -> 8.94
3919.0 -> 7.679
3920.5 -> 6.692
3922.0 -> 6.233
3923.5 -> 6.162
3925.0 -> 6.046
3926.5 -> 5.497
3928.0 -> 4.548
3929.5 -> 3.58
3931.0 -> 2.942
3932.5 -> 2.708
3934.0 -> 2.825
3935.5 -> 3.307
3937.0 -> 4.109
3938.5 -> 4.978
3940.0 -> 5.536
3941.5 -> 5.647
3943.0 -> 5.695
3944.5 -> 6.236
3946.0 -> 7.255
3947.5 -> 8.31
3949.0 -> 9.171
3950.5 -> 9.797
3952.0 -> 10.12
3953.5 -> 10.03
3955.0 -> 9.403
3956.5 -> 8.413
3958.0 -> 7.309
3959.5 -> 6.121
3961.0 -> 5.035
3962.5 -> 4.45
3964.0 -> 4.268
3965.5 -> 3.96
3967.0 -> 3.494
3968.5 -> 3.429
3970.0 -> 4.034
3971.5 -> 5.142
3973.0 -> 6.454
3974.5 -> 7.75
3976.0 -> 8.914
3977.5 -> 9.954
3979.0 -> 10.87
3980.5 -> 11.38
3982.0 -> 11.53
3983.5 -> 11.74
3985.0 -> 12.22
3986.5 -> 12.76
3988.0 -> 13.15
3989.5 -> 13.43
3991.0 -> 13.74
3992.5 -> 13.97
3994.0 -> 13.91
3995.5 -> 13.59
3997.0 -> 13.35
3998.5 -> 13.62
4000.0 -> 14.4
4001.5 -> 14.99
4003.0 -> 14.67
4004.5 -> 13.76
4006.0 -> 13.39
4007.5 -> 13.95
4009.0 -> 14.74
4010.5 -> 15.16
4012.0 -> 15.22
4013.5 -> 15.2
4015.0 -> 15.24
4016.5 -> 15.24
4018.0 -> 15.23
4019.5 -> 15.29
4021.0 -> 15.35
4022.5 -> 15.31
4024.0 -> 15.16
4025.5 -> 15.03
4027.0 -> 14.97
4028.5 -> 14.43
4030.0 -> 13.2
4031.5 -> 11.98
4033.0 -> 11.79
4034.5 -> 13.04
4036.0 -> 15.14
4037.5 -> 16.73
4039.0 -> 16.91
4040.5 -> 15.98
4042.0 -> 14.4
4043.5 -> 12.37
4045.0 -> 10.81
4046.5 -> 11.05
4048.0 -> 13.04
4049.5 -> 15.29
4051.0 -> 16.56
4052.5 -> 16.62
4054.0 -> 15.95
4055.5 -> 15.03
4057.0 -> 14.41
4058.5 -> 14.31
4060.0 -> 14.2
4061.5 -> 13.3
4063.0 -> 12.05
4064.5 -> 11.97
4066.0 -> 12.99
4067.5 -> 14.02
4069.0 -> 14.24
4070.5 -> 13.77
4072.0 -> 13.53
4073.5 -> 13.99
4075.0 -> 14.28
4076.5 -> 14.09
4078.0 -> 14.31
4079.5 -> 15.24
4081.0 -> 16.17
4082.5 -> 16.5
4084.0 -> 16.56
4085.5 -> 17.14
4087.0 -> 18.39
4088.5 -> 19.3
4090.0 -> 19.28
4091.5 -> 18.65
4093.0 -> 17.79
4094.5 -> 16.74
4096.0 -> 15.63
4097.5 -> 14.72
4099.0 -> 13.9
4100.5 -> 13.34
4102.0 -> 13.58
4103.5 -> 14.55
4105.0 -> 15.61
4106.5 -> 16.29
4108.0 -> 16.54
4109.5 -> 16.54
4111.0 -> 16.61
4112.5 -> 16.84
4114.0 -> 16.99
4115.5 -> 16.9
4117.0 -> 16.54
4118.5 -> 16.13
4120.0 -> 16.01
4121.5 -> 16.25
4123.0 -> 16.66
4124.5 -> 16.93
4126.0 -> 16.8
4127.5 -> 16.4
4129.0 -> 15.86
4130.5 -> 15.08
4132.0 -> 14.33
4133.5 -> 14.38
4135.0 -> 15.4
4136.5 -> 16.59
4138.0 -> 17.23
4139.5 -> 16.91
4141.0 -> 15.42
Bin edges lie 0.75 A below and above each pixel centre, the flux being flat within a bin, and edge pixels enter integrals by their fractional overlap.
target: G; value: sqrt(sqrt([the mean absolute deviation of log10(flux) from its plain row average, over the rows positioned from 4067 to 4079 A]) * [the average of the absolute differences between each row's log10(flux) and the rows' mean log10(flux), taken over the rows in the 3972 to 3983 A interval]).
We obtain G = 0.08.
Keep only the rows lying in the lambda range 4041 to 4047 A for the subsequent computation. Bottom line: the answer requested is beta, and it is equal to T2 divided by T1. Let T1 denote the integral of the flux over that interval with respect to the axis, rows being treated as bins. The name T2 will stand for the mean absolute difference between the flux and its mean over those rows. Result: 0.017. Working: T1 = 74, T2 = 1.2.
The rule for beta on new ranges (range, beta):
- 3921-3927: 0.007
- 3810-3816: 0.030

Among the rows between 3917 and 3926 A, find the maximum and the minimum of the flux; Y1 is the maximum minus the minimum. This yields 2.9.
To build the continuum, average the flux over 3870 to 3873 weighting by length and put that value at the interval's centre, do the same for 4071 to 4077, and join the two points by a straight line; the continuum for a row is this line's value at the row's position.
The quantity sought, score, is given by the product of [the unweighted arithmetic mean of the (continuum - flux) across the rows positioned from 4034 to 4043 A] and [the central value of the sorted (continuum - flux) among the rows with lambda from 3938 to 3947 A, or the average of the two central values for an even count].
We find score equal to -10.2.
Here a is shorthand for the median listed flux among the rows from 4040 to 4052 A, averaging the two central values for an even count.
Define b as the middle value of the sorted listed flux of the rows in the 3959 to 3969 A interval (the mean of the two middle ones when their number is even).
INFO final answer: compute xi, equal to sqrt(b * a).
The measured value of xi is 7.7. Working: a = 14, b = 4.3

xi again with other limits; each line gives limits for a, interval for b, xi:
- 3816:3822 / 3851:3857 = 6.0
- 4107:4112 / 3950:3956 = 12.8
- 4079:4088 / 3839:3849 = 11.0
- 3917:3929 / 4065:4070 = 9.3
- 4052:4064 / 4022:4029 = 14.7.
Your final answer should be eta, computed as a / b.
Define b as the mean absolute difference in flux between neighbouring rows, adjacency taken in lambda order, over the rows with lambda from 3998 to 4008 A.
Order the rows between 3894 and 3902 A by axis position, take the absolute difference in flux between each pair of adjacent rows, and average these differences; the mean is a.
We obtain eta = 0.7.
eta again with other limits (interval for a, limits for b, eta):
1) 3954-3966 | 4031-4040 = 0.7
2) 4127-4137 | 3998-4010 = 1.2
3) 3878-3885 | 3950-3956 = 0.8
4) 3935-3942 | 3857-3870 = 1.1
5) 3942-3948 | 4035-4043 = 0.8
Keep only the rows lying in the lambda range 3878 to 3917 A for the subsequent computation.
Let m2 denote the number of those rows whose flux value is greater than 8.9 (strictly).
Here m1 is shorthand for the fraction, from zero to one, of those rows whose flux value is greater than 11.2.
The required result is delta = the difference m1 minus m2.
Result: -10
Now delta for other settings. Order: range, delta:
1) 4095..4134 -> -25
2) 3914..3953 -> -6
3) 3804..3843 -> -5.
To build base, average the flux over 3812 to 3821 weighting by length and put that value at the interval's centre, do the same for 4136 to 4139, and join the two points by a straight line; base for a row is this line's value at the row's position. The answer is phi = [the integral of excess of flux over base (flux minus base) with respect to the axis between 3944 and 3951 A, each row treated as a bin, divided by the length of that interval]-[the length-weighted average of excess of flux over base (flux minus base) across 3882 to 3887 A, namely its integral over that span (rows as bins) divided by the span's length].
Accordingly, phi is -0.8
